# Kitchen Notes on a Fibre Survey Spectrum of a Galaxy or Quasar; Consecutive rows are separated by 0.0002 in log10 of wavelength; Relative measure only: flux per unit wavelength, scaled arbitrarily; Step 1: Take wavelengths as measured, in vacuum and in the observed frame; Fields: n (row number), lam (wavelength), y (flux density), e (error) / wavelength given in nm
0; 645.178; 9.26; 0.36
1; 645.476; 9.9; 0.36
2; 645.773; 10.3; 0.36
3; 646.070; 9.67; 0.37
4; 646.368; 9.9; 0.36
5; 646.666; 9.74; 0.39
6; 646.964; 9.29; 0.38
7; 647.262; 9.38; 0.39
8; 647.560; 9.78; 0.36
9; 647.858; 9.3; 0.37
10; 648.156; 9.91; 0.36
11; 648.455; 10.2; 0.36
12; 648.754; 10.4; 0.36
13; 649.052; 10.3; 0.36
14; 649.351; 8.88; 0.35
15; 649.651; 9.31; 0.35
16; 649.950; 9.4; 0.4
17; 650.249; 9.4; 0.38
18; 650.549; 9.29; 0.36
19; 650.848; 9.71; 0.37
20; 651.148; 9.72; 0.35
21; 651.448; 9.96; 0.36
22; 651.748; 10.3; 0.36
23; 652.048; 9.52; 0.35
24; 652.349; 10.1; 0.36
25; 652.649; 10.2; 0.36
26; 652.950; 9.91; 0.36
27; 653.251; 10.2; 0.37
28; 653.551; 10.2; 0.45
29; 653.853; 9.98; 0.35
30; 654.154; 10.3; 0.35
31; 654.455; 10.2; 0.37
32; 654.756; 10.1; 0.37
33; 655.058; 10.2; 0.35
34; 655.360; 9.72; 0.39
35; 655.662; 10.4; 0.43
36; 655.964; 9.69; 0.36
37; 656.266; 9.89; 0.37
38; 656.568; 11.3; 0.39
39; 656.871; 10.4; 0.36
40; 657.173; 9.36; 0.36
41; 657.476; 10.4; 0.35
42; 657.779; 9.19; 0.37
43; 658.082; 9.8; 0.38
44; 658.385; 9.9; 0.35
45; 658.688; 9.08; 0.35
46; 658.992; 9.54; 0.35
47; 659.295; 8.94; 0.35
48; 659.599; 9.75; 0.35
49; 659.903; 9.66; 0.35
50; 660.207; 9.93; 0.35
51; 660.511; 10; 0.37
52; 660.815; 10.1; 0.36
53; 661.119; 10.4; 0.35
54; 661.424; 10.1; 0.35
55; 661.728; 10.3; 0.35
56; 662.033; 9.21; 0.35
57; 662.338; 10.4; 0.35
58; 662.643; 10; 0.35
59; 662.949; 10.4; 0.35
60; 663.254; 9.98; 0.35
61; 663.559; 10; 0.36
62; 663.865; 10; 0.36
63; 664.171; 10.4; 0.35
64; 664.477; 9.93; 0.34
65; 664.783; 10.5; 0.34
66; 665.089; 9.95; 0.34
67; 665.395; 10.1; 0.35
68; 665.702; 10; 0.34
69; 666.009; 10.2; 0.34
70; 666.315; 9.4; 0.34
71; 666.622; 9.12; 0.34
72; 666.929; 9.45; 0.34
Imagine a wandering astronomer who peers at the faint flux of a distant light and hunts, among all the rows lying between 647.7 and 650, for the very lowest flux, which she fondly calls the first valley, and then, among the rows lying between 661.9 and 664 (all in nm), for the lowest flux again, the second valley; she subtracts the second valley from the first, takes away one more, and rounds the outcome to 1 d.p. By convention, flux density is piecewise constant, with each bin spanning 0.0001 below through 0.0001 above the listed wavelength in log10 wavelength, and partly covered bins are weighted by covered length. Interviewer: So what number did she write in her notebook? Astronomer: -1.3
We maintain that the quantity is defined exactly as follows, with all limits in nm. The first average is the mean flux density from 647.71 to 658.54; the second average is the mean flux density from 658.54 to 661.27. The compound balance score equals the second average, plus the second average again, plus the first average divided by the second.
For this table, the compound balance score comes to 20.4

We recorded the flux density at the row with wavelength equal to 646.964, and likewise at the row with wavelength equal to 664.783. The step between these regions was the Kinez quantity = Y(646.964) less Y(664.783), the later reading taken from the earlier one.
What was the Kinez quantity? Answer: -1.2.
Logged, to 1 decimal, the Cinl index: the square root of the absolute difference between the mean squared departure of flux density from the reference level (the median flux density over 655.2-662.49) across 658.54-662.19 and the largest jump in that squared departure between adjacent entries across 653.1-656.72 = 1.3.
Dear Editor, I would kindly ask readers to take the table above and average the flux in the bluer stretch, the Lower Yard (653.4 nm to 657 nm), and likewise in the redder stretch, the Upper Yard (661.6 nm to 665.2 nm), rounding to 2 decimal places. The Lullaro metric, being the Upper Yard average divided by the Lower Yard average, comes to 0.99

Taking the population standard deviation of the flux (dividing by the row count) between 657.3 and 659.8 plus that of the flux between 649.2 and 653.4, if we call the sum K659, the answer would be 0.86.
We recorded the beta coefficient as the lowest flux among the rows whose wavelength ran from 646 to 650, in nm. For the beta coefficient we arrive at 8.88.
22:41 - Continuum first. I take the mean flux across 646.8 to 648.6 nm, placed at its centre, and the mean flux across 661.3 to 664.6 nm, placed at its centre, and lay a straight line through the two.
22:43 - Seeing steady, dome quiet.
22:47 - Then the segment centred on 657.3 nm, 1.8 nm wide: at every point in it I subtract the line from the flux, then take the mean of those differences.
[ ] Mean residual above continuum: 0.17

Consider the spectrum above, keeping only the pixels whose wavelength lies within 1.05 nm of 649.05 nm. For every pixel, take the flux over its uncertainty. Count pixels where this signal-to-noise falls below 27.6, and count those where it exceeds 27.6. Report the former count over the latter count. 1.3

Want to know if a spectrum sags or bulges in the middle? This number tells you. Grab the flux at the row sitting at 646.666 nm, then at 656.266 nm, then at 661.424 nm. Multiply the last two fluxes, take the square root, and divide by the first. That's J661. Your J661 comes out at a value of 1.03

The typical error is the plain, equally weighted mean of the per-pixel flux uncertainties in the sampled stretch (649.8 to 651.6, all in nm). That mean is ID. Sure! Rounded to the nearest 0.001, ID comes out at 0.370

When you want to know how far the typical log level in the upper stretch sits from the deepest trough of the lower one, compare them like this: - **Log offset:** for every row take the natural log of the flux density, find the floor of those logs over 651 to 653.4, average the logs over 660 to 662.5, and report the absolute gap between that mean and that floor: 0.054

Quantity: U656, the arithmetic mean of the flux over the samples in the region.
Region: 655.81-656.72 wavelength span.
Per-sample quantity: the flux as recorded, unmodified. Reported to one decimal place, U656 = 10.3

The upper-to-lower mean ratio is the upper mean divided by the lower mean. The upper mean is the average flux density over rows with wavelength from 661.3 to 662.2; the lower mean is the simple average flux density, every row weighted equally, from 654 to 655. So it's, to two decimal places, 0.97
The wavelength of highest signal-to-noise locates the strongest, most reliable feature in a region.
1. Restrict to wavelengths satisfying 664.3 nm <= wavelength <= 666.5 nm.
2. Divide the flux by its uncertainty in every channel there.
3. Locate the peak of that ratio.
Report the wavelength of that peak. 664.783 nm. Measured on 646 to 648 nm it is 646.368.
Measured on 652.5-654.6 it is 654.154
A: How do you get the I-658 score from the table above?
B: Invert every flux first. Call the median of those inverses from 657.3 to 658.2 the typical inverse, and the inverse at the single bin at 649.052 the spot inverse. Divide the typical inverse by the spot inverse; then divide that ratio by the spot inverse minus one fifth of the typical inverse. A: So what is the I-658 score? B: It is 13.7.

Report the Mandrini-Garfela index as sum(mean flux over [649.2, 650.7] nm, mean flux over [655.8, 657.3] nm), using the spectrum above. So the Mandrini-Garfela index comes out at 19.4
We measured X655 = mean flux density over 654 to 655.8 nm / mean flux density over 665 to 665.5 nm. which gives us 1.01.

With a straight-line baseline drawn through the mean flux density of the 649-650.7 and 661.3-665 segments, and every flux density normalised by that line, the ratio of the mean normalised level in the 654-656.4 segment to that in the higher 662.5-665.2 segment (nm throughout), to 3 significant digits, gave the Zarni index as 1.04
